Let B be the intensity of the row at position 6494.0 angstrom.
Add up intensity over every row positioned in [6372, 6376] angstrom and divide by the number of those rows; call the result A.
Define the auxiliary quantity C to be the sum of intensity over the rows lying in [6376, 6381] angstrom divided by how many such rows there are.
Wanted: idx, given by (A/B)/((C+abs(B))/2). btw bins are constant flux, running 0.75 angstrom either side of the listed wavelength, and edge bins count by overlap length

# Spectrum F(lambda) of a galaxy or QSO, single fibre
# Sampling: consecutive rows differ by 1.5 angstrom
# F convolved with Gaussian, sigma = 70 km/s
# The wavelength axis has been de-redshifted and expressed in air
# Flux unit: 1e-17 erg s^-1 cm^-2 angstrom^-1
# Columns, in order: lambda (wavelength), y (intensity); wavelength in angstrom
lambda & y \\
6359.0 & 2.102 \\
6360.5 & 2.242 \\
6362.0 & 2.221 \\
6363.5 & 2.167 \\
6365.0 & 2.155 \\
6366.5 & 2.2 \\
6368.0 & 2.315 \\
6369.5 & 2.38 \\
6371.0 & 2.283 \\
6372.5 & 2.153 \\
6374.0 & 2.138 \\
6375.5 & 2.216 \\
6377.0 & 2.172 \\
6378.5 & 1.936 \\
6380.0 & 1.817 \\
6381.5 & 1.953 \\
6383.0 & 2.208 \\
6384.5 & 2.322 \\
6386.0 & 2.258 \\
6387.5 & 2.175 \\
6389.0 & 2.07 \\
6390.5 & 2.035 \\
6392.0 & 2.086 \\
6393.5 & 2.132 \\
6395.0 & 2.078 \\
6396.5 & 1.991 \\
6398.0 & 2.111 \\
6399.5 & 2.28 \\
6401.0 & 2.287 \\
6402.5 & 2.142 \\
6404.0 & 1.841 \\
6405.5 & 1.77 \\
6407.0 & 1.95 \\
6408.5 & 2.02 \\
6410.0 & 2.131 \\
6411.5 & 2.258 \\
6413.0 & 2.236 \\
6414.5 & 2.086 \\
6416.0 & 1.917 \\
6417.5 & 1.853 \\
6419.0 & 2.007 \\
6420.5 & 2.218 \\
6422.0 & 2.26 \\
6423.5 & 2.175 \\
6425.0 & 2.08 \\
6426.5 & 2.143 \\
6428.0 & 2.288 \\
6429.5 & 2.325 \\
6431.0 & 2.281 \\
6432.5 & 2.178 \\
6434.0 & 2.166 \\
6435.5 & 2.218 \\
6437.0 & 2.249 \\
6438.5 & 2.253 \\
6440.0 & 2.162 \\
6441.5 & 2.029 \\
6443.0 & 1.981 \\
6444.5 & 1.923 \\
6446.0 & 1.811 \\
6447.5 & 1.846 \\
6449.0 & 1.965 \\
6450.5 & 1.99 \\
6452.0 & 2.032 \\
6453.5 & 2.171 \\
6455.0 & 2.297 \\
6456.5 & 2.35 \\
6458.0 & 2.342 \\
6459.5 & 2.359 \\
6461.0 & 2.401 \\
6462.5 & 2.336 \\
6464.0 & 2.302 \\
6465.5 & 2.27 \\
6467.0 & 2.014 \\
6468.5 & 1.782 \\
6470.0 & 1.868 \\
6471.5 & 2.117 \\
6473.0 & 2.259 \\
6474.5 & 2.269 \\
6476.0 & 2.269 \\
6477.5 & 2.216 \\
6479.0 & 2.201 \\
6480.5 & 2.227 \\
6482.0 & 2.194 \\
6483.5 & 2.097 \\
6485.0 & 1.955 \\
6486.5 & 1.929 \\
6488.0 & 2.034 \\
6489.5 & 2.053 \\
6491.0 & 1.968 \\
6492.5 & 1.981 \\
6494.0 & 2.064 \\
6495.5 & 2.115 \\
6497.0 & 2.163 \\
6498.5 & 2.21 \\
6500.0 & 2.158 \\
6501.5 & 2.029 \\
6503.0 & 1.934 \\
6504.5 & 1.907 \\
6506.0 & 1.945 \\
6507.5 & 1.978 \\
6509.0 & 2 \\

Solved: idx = 0.52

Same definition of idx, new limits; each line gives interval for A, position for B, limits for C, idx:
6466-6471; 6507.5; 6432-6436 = 0.46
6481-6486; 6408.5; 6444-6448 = 0.53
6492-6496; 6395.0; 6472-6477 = 0.45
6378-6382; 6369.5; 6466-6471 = 0.37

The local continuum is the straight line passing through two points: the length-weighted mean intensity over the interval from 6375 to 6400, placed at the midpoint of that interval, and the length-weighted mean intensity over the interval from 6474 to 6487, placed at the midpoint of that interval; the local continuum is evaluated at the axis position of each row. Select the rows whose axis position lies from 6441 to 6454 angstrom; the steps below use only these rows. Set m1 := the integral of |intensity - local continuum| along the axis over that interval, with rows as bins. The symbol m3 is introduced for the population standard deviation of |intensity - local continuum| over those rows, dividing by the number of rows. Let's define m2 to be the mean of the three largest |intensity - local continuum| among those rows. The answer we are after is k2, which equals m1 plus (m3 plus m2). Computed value 2.64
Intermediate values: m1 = 2.3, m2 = 0.28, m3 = 0.087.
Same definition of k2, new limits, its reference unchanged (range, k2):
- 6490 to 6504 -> 1.76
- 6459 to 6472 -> 2.97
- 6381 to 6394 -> 1.47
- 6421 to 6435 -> 1.56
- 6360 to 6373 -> 2.15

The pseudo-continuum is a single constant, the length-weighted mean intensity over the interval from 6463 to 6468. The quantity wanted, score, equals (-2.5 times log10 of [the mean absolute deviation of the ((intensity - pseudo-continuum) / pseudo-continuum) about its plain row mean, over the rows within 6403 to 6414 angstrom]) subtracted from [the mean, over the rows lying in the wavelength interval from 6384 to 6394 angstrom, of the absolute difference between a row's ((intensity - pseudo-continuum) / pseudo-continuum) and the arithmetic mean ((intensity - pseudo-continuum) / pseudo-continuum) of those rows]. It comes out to -2.8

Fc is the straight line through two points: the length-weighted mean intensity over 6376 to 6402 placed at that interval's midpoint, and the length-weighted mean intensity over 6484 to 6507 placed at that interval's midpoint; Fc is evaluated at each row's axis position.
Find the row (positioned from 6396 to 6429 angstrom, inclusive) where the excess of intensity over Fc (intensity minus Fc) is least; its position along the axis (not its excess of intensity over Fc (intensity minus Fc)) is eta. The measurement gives 6405.5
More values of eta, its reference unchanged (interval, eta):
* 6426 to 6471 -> 6468.5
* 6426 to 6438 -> 6426.5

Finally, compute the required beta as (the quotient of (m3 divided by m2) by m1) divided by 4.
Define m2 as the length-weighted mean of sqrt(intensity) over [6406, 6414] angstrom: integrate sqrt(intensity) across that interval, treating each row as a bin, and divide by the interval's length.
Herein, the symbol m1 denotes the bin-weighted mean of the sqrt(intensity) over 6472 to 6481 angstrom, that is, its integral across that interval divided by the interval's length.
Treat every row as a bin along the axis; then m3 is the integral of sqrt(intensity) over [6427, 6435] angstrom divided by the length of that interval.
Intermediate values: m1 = 1.50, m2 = 1.45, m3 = 1.50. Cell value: 0.1725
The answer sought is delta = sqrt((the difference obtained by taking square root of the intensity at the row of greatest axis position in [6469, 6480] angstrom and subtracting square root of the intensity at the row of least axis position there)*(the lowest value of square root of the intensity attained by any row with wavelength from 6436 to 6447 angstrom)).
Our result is 0.40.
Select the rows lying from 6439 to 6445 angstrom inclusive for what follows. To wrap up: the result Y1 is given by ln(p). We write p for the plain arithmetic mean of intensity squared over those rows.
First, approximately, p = 4.1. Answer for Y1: 1.41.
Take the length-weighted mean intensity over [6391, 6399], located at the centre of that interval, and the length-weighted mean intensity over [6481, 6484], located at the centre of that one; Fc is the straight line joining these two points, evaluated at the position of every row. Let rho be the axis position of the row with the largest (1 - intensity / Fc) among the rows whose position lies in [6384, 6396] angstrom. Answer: 6390.5 angstrom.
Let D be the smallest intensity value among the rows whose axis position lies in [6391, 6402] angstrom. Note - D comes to 1.991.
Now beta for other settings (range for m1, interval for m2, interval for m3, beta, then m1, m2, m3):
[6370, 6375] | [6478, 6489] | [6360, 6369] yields 0.1736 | 1.48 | 1.45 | 1.49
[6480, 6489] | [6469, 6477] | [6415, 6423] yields 0.1702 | 1.44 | 1.46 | 1.43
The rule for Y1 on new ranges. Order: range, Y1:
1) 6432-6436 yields 1.57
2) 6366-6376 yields 1.61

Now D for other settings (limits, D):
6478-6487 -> 1.929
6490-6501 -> 1.968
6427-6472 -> 1.782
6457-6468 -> 2.014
